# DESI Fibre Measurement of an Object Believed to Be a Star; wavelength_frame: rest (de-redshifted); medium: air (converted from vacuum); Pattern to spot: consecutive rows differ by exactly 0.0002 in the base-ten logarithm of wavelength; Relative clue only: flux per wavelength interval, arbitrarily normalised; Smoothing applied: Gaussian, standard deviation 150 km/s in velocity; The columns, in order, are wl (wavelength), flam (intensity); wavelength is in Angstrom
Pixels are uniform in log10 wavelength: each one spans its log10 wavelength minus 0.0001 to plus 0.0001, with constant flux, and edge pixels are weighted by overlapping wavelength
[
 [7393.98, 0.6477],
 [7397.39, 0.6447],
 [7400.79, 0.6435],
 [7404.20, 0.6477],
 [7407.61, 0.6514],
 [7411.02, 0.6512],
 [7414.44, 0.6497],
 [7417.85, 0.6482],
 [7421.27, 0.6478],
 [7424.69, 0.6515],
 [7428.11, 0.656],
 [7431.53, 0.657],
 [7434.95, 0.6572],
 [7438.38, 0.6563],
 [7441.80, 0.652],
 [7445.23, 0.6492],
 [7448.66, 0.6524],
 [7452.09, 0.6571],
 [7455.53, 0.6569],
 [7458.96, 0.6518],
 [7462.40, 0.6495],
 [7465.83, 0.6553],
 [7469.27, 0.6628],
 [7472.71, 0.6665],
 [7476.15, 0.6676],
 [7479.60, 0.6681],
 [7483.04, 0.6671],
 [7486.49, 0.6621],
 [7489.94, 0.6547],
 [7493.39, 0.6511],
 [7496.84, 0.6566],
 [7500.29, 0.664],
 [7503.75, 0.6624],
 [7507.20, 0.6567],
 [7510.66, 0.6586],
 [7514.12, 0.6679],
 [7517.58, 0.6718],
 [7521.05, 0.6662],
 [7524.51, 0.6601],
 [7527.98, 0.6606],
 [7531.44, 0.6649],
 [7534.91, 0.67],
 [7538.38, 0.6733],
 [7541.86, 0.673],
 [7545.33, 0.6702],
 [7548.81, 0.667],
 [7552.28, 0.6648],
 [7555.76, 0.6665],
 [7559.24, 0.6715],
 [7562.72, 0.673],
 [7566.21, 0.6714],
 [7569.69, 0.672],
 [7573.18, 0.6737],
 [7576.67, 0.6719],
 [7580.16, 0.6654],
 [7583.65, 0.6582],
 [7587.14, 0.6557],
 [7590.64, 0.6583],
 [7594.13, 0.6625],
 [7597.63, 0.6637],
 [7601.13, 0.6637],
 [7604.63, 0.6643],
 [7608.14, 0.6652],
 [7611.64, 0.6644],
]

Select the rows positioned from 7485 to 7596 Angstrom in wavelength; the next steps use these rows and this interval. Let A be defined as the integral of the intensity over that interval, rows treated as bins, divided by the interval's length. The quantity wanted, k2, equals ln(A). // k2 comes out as -0.408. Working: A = 0.665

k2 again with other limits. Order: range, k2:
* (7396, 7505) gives -0.423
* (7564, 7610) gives -0.408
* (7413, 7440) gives -0.426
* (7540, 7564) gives -0.401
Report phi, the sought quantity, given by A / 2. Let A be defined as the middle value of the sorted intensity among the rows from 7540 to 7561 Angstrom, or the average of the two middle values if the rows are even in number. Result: 0.334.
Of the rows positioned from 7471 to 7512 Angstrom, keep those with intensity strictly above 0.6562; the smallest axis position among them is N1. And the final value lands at 7472.71 Angstrom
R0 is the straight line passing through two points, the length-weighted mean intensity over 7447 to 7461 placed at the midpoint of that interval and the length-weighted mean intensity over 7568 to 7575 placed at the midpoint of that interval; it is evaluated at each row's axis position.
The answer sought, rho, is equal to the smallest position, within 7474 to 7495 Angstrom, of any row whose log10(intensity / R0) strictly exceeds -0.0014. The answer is 7476.15 Angstrom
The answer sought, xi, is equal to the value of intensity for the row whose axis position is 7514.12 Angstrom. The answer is 0.6679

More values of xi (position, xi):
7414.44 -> 0.6497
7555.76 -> 0.6665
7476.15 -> 0.6676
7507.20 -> 0.6567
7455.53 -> 0.6569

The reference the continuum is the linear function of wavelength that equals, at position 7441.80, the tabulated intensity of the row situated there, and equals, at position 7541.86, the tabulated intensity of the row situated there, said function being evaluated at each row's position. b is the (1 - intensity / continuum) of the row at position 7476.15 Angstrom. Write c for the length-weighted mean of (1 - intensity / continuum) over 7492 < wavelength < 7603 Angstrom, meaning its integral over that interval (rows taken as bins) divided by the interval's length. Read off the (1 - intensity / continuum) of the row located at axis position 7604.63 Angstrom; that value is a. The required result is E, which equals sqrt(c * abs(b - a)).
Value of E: 0.024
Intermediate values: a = 0.032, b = -0.01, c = 0.0132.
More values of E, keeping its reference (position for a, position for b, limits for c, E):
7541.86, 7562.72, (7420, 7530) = 0.002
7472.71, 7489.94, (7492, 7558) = 0.013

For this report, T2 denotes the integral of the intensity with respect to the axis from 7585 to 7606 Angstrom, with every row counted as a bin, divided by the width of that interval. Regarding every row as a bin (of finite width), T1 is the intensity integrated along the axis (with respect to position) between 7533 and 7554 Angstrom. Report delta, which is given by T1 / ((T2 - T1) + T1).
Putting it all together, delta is 21.3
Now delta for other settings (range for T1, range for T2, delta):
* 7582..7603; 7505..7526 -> 20.9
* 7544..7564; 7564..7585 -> 20.0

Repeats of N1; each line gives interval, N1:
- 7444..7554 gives 7452.09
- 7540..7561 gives 7541.86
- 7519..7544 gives 7521.05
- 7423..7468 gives 7431.53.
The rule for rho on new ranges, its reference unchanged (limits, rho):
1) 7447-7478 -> 7448.66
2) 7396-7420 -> 7397.39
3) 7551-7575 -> 7559.24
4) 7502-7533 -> 7503.75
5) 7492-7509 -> 7500.29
